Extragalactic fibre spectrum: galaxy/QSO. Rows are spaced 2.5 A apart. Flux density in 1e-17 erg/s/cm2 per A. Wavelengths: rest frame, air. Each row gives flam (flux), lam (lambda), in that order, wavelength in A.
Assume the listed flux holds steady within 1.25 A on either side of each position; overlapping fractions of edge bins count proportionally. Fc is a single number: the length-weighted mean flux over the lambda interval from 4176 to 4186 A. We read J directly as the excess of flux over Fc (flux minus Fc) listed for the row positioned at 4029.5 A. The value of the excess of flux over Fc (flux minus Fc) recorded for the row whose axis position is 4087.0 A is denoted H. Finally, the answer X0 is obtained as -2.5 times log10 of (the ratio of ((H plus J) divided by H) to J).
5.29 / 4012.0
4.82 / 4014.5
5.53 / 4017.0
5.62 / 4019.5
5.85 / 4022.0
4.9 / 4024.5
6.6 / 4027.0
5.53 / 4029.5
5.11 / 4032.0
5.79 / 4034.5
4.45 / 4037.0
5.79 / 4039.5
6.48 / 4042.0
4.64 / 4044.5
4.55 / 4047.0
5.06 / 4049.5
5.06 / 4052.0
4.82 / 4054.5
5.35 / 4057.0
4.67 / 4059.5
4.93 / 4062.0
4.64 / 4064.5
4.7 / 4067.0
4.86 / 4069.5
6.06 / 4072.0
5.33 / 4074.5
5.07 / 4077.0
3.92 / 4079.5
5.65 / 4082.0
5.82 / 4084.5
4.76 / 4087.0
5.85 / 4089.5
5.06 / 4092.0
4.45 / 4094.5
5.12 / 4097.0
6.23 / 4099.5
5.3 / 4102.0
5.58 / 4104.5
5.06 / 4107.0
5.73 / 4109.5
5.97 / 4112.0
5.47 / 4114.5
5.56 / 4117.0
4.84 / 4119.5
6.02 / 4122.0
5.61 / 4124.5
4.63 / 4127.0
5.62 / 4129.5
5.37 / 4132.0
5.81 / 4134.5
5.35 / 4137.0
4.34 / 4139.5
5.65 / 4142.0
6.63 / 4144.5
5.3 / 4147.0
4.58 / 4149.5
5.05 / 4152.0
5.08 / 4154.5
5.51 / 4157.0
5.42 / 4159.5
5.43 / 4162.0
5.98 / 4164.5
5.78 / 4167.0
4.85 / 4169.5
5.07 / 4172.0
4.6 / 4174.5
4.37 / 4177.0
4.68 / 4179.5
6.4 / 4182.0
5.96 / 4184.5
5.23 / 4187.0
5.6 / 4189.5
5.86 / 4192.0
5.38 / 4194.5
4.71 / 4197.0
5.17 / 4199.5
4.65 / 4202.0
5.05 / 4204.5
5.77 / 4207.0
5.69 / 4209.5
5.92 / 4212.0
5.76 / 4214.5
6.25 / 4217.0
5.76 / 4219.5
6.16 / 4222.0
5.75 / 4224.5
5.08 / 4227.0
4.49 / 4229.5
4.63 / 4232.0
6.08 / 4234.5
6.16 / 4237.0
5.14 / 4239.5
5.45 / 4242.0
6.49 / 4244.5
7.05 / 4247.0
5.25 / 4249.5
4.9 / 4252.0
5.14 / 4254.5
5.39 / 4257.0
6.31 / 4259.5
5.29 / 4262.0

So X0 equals -1.7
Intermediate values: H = -0.61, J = 0.16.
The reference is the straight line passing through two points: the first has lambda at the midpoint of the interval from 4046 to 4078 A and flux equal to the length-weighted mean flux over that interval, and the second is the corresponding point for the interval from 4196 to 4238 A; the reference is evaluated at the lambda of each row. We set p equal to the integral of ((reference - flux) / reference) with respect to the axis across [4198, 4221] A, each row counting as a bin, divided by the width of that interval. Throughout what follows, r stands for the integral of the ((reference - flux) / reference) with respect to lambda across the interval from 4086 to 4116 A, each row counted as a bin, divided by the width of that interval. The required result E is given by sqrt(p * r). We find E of 0.031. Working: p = -0.018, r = -0.05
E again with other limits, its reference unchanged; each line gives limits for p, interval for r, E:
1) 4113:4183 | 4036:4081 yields 0.008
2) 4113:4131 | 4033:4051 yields 0.049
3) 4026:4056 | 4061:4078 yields 0.028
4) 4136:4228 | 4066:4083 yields 0.006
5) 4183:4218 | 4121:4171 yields 0.019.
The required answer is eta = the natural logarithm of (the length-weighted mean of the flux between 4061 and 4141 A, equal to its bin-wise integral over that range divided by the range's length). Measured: 1.66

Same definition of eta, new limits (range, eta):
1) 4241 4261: 1.75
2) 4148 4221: 1.68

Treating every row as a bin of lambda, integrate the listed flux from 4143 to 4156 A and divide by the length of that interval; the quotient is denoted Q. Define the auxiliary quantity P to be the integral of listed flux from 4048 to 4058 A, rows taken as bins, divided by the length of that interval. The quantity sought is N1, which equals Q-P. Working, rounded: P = 5.1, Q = 5.3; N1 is 0.29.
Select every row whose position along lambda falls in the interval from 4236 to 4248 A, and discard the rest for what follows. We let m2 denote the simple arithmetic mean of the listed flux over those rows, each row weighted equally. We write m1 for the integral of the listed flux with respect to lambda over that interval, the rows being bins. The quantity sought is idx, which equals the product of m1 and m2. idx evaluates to 439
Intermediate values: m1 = 72.4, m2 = 6.1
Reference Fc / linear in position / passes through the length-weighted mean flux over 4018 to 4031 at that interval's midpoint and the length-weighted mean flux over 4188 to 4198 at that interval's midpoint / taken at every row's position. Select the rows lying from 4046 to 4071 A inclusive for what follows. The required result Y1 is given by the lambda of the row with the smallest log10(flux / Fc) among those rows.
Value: 4047.0 A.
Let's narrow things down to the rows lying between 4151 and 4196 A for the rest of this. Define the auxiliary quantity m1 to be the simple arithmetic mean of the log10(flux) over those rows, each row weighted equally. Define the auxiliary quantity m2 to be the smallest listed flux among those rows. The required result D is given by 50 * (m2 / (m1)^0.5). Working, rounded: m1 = 0.726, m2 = 4.37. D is 256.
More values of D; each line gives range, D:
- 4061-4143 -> 231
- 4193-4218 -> 272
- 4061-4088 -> 234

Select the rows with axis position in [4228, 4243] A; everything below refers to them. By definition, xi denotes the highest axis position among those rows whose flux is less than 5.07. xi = 4232.0 A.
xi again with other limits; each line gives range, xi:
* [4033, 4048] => 4047.0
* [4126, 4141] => 4139.5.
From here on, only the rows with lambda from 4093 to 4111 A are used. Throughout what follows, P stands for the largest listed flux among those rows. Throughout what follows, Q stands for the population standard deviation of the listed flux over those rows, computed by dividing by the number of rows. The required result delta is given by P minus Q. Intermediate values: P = 6.23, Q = 0.52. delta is 5.7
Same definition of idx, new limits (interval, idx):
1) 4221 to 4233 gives 327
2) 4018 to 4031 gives 421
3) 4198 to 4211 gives 361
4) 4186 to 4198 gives 345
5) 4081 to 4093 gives 354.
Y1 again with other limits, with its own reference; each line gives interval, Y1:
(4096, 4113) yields 4107.0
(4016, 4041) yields 4037.0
